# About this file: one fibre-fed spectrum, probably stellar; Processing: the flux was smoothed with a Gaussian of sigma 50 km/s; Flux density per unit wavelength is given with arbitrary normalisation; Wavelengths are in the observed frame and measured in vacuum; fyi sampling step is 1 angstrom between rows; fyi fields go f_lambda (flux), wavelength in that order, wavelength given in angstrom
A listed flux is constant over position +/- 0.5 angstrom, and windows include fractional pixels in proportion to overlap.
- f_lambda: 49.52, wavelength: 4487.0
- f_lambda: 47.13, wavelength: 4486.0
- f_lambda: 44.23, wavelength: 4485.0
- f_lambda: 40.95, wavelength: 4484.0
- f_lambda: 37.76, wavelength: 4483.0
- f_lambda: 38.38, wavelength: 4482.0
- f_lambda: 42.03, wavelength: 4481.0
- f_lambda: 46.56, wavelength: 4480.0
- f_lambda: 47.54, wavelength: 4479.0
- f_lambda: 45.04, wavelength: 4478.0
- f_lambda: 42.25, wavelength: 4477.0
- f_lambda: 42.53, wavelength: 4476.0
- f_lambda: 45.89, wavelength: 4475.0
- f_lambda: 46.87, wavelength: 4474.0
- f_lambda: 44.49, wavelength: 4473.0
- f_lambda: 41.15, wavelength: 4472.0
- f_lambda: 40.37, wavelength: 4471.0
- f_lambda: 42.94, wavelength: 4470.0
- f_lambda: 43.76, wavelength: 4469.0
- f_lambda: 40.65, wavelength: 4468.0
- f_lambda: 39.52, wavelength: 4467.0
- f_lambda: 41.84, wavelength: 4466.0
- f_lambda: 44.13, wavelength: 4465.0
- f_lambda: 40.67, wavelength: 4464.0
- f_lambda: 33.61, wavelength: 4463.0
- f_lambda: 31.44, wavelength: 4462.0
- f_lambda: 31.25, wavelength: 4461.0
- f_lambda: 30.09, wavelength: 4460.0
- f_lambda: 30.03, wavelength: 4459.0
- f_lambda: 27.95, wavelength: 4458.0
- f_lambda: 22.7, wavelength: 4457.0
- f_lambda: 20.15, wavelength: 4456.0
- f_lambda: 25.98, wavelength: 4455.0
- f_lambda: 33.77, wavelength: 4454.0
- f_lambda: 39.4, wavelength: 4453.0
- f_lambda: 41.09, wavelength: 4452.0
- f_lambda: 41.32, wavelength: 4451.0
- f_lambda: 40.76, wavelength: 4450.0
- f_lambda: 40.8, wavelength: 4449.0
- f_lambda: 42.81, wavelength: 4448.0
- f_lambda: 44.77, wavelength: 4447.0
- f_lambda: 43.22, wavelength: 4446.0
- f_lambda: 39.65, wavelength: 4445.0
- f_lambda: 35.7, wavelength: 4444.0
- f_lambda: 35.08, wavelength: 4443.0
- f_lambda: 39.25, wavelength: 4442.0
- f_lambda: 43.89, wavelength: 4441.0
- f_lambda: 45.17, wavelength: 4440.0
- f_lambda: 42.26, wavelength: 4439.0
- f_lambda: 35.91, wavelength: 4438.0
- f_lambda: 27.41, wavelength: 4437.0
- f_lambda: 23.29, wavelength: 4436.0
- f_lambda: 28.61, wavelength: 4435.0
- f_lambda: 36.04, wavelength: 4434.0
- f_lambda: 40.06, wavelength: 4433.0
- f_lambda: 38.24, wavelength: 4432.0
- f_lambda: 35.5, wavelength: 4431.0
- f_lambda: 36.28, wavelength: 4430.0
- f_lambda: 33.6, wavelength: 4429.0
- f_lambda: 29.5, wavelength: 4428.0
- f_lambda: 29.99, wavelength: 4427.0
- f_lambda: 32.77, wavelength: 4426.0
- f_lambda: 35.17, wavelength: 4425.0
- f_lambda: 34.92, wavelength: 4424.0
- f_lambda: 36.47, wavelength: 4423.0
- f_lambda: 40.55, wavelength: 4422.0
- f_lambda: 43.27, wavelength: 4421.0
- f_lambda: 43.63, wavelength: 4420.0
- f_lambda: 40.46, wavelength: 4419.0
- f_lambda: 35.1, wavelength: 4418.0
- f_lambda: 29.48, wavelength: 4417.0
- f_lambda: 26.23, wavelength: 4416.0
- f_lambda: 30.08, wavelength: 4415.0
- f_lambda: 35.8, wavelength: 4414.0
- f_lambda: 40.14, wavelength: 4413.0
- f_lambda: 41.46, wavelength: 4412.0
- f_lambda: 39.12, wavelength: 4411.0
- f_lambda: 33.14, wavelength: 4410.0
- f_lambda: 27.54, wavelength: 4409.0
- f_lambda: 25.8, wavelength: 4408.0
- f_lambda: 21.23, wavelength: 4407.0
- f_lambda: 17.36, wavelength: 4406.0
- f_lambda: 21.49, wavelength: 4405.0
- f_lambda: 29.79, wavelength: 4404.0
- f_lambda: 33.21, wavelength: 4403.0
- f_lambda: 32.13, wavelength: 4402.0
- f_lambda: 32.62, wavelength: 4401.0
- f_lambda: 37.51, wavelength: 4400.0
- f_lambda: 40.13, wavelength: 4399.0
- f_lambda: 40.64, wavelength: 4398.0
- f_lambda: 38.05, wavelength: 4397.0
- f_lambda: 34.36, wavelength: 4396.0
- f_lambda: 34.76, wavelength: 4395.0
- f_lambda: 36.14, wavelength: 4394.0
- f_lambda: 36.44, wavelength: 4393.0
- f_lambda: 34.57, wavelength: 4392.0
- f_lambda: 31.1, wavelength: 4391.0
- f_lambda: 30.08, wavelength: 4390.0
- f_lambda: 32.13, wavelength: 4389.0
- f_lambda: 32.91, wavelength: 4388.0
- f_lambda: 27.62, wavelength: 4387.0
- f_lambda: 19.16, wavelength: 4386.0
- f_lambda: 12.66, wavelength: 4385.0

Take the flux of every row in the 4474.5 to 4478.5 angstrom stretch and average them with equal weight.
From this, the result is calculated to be 44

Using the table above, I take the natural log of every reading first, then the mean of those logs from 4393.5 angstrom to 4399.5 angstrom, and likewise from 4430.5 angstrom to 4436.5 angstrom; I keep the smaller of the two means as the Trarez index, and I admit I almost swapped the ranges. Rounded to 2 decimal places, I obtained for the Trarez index 3.50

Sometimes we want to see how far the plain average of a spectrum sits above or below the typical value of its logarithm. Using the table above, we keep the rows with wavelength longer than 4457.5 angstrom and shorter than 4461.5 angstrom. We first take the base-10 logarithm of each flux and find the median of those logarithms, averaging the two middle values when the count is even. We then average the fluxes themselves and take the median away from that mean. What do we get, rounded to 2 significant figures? 28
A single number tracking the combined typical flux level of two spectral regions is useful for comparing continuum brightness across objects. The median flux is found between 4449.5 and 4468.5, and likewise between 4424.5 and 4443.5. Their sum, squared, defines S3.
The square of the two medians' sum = 4798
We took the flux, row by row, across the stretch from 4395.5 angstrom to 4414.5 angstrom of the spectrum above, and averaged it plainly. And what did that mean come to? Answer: 32.7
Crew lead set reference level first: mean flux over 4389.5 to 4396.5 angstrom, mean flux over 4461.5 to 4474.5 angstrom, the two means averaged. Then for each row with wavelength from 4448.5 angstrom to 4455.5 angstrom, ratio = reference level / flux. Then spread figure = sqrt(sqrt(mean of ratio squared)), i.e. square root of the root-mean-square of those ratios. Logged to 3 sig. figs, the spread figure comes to 1.02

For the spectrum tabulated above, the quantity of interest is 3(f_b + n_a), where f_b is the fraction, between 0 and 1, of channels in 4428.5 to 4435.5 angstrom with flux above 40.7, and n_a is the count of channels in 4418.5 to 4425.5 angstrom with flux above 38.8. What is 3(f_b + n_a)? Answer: 12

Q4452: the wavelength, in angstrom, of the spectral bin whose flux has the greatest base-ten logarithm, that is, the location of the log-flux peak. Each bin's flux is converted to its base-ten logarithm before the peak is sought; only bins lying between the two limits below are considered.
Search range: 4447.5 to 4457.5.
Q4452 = 4448.0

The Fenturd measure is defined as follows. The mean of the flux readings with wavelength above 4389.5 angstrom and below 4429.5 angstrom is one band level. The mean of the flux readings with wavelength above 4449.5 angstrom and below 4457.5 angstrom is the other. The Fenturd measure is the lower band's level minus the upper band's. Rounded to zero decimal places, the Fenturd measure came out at 0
